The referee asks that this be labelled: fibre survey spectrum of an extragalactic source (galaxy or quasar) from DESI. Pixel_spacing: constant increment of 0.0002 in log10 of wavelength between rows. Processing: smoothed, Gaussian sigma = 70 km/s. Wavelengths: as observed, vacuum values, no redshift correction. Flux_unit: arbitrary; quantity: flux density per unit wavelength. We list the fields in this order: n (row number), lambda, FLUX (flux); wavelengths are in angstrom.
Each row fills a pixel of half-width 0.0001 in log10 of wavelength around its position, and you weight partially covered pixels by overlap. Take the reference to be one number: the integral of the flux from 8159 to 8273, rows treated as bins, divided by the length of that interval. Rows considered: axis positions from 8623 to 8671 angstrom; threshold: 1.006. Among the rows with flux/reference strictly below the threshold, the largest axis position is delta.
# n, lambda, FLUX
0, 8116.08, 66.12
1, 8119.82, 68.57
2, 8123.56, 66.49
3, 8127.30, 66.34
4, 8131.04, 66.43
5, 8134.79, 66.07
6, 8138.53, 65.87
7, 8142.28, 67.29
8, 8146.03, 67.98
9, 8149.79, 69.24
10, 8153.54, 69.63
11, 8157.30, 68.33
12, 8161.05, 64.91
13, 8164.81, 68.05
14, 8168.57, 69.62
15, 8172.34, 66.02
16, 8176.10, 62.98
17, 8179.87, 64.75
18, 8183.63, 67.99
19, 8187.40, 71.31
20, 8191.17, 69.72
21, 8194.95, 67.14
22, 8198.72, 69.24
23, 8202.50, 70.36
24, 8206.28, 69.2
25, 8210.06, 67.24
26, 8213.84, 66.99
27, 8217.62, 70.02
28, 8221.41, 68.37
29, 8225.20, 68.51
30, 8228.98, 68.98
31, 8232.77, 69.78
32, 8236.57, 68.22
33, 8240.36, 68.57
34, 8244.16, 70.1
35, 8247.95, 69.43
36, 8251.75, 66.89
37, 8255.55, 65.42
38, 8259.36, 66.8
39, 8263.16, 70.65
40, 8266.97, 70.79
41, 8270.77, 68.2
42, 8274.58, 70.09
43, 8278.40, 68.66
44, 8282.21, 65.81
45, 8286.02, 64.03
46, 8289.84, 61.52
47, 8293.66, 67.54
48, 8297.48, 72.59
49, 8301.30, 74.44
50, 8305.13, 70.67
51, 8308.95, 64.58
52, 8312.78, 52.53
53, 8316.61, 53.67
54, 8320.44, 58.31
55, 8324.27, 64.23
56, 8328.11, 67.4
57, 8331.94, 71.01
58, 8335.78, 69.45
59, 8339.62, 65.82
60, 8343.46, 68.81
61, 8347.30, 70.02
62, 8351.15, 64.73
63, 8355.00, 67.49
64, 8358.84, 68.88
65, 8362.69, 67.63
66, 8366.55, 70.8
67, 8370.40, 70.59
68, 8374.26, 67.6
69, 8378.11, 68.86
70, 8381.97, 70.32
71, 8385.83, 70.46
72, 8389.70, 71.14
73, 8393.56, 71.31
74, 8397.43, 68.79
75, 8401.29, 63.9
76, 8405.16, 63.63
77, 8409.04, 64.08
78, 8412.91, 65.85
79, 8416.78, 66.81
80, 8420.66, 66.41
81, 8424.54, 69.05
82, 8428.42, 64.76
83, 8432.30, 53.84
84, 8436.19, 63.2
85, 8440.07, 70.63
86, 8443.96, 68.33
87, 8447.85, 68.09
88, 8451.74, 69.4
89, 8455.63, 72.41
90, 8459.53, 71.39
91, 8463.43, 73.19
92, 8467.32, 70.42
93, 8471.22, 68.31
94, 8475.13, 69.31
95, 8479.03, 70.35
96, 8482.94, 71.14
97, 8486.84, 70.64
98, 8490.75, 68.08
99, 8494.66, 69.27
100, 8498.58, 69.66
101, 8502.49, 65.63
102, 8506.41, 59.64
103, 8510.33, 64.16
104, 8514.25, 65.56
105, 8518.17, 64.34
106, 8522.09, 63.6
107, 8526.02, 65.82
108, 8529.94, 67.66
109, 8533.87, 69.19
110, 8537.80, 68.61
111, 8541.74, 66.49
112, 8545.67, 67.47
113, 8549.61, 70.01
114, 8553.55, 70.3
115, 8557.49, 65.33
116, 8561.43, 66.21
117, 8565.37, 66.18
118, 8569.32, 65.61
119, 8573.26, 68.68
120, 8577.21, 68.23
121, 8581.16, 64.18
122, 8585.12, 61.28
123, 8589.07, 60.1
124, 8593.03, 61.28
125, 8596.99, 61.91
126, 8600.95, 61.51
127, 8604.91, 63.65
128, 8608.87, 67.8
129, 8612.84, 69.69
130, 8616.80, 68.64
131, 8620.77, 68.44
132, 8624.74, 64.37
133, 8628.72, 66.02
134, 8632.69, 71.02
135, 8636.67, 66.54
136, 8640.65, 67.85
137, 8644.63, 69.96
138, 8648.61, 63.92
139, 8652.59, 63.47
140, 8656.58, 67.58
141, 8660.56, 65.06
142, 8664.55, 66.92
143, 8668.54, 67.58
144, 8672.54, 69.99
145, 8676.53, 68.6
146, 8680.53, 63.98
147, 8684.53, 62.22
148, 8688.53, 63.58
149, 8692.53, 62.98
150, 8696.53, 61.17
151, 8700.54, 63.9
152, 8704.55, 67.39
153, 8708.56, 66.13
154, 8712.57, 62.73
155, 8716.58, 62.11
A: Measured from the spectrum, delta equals 8668.54 angstrom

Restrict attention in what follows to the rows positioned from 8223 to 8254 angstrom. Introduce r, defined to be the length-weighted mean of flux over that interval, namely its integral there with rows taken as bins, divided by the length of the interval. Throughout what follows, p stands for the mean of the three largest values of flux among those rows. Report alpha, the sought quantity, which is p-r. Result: 1.0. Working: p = 69.8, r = 68.8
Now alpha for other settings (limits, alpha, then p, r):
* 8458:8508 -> 2.9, 71.9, 69.0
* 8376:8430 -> 3.4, 71.0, 67.5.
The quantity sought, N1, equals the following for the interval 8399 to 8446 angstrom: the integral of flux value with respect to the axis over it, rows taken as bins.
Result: 3059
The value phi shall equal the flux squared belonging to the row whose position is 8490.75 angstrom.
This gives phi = 4635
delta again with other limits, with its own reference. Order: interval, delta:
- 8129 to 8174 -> 8172.34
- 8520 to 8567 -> 8565.37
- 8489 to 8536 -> 8529.94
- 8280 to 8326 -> 8324.27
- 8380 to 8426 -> 8420.66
